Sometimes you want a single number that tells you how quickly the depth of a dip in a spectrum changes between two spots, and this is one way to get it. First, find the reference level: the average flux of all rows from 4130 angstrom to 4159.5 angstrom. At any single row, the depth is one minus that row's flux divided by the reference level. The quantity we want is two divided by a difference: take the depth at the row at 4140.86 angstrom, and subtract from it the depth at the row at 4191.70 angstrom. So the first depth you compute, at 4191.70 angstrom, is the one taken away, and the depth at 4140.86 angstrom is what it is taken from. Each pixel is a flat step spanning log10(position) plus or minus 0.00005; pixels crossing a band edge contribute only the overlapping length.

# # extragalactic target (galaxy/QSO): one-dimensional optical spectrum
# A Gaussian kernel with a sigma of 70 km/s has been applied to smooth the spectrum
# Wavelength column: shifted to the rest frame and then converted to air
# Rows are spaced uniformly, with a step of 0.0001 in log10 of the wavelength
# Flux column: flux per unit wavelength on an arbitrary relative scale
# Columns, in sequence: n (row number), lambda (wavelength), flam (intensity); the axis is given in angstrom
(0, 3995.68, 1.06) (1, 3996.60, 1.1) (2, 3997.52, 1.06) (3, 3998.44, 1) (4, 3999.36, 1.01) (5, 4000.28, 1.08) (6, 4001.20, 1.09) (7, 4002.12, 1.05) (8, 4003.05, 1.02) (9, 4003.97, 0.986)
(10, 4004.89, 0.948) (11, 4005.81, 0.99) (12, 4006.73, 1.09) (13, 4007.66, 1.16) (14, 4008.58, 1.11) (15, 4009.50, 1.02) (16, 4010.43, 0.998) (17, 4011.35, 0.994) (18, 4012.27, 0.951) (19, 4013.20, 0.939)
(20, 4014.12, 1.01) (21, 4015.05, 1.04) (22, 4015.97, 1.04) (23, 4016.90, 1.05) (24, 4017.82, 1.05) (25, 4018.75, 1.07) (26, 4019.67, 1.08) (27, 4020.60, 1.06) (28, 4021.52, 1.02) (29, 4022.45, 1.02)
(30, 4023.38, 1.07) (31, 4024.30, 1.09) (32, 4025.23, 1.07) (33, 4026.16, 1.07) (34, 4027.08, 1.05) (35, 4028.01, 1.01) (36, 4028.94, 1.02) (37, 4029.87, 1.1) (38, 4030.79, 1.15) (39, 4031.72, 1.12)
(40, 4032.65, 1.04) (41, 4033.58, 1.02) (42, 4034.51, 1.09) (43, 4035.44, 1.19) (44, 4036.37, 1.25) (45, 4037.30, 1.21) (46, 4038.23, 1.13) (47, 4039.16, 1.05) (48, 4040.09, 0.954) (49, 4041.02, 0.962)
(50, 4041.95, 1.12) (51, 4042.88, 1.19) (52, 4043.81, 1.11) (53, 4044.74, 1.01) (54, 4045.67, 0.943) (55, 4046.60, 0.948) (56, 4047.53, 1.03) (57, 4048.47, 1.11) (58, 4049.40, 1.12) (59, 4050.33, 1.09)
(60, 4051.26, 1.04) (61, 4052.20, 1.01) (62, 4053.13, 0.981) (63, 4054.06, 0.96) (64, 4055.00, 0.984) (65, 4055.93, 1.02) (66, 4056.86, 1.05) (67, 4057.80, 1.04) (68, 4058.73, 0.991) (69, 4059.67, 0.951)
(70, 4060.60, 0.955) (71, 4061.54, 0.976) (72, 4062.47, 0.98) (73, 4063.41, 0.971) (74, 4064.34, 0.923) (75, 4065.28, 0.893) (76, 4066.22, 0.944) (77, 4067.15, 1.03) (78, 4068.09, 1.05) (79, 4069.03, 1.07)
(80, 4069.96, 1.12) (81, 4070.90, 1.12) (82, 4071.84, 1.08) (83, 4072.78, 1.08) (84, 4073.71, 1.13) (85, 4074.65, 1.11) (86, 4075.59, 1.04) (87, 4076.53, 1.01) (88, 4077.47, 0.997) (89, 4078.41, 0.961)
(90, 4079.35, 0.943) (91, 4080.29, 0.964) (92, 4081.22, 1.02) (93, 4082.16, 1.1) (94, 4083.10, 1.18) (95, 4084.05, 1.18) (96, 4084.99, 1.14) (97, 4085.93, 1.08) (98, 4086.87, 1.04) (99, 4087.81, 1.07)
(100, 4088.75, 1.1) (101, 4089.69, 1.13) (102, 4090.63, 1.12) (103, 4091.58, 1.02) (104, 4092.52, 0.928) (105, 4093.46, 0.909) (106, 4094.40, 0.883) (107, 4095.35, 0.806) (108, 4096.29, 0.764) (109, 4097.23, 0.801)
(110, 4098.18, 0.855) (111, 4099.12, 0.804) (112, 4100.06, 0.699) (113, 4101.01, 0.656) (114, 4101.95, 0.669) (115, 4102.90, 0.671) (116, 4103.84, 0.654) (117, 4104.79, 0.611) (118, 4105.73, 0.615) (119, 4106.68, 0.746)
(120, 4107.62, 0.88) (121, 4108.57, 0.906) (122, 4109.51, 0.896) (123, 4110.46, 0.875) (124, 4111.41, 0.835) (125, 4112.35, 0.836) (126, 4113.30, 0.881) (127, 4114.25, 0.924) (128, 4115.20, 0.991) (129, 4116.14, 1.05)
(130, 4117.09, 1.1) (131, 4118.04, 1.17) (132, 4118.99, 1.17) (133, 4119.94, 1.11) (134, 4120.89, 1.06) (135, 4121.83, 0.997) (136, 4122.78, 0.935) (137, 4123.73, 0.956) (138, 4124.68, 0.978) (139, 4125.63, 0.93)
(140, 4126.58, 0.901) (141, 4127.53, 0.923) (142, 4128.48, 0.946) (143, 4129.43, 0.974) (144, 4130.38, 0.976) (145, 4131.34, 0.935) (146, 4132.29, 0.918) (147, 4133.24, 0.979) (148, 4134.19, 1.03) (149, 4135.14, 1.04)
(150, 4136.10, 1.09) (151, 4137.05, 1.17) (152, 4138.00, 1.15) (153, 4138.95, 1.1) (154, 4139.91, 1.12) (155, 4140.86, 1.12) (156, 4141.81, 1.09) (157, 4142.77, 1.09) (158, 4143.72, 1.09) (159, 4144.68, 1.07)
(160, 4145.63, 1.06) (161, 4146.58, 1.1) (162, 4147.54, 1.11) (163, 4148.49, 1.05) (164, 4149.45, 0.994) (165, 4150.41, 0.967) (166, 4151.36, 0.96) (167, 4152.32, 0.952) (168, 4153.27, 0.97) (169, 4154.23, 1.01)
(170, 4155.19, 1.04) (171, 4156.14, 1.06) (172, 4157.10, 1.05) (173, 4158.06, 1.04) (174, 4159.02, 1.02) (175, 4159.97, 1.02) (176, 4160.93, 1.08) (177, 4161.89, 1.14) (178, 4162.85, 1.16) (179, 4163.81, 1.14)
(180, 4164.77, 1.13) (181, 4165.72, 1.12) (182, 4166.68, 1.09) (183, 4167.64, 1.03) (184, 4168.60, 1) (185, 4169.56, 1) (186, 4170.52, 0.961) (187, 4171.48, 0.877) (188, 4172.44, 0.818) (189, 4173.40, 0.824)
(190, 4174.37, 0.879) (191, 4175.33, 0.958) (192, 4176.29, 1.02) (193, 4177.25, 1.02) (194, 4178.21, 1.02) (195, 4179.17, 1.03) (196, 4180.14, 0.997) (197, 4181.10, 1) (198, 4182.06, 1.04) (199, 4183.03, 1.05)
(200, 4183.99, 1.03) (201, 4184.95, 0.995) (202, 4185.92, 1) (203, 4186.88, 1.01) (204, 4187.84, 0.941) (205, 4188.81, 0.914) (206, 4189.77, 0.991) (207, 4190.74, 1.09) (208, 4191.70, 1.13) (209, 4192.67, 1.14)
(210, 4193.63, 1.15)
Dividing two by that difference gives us 209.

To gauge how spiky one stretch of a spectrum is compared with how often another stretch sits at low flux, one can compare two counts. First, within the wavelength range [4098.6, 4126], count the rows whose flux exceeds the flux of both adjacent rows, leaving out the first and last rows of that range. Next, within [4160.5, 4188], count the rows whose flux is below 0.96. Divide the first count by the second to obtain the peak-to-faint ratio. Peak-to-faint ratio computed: 0.50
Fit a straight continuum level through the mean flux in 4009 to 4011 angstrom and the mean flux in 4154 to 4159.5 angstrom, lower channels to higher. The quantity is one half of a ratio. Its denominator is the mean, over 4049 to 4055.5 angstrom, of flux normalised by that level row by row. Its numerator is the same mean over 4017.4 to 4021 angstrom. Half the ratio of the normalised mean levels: 0.522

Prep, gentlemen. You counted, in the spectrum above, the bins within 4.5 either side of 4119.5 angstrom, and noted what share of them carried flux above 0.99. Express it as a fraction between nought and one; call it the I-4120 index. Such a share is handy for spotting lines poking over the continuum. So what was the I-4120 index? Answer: 0.80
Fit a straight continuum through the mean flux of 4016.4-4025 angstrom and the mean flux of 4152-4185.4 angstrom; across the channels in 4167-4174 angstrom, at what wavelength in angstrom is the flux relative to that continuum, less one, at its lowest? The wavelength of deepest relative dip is 4172.44 angstrom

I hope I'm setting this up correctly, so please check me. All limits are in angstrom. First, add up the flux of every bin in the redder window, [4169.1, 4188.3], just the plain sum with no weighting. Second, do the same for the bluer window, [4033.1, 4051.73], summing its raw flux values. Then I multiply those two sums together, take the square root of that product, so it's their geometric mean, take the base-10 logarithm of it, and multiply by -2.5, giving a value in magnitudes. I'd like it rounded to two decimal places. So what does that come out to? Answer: -3.28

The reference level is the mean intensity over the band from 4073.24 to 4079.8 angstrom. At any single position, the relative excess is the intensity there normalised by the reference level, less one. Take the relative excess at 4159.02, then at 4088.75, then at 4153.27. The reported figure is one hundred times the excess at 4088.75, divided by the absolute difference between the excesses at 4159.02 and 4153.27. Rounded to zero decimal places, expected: 145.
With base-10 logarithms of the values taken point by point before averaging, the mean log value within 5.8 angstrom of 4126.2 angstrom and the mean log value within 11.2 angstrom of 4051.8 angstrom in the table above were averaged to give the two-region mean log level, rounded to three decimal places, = -0.005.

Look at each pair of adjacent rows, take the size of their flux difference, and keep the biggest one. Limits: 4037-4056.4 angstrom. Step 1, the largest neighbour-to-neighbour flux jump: 0.158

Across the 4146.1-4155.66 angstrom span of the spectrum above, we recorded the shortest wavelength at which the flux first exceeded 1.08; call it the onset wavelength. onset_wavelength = 4146.58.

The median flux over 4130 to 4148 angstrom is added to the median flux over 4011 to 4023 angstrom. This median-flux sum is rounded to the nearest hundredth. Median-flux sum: 2.13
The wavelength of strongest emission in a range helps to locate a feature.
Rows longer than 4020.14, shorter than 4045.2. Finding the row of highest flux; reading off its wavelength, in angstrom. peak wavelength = 4036.37 angstrom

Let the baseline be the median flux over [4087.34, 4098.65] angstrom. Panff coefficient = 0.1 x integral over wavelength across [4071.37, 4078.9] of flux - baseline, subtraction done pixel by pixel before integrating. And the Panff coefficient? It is 0.1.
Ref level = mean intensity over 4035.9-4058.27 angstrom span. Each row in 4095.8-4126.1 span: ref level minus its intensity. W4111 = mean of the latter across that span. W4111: 0.18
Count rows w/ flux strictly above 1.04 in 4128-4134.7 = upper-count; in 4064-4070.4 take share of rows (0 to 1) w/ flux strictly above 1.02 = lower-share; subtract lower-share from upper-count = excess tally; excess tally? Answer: -0.57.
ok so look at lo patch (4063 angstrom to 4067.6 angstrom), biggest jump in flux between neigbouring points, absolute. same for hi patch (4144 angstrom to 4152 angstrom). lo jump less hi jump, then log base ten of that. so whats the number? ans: -1.6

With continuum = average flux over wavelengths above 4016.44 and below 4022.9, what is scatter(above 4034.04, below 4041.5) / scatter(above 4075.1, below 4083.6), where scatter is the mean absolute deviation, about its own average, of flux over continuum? 1.6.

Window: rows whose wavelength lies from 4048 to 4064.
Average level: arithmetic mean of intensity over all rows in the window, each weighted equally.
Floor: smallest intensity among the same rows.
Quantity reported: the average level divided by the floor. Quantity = 1.07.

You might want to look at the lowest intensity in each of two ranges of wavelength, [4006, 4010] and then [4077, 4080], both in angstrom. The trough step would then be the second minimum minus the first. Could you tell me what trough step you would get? -0.08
